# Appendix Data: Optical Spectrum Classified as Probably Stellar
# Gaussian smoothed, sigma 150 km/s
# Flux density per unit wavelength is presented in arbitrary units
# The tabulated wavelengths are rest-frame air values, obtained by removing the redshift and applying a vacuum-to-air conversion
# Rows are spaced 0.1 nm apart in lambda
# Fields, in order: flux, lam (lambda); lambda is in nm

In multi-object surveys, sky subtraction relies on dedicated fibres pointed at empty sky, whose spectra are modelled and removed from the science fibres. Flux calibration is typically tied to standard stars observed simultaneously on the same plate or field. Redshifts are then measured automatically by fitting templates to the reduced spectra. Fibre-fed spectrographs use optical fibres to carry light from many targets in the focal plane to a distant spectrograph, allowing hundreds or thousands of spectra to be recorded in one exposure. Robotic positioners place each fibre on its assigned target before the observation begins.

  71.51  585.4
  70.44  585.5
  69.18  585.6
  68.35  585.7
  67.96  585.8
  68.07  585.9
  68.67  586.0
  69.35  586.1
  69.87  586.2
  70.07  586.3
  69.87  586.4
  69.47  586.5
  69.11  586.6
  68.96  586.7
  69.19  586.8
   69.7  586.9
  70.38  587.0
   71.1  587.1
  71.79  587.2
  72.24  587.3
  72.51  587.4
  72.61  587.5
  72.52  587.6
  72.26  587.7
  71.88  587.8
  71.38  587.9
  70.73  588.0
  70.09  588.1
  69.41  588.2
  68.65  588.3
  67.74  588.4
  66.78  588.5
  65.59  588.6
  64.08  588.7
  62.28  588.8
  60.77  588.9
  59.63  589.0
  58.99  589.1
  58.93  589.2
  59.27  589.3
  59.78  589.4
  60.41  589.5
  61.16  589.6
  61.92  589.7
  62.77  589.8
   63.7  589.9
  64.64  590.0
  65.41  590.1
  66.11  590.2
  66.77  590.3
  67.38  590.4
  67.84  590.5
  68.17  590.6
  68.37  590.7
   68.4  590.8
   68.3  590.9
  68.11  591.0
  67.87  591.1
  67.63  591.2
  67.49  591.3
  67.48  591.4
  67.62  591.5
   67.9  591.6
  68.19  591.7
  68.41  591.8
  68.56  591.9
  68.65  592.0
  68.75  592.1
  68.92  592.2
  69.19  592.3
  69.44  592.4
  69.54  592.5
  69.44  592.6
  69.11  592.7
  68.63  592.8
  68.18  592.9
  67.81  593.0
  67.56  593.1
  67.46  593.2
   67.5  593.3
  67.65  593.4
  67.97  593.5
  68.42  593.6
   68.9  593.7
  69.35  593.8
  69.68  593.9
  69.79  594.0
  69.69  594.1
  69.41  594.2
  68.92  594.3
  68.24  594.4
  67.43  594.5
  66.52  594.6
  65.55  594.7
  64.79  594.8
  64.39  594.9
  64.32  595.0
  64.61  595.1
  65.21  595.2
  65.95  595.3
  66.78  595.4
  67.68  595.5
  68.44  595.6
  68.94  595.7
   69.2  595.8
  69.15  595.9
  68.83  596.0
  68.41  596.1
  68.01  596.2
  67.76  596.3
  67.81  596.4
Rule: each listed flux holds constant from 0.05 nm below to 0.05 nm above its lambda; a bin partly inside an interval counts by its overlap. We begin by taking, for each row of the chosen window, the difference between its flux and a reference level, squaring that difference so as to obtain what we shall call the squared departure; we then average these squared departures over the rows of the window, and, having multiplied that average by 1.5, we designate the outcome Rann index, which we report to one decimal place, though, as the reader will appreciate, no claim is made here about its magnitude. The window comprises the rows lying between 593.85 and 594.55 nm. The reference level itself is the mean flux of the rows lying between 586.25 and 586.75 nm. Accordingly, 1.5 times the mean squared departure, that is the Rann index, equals 1.4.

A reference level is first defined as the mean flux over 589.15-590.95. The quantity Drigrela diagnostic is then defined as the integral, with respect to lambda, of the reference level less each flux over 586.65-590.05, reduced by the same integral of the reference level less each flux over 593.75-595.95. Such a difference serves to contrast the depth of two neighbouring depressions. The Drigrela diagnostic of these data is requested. -0.7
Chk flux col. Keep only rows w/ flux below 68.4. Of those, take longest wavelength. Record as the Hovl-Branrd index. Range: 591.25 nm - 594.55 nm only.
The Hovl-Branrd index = 594.5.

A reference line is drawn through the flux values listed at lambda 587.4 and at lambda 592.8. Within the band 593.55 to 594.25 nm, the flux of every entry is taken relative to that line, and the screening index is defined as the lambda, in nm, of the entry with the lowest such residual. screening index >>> 593.6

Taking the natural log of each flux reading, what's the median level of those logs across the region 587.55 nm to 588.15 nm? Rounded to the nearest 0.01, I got 4.27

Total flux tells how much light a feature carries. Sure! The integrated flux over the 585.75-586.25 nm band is 34.4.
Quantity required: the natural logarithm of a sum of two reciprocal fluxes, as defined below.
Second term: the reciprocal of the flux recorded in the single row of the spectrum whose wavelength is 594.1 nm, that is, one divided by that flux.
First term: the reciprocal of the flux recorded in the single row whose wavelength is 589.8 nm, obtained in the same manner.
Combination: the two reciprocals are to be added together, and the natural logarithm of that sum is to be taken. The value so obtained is -3.497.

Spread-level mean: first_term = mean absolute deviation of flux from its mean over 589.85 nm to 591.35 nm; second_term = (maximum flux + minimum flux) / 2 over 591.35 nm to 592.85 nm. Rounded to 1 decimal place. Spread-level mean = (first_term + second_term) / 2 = 34.8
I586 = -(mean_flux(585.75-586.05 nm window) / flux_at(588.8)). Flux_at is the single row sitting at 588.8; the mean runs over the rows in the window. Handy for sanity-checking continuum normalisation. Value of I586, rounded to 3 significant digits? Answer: -1.10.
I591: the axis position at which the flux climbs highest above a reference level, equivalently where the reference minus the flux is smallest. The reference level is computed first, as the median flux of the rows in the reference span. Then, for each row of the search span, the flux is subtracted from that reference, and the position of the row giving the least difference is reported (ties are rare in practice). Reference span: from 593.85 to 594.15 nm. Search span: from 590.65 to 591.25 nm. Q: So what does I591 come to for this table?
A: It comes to 590.8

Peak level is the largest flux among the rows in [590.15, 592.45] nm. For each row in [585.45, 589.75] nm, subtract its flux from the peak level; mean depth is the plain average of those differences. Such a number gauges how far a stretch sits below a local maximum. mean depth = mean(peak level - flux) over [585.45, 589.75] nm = 1.9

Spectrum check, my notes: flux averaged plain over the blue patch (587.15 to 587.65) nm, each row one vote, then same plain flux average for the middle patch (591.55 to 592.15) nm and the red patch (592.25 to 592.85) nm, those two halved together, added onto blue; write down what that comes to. 141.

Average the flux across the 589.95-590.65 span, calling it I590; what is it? 66.6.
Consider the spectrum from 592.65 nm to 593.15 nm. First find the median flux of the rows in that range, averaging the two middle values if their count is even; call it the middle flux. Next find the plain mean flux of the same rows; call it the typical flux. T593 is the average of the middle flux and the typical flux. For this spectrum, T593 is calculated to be 68.2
